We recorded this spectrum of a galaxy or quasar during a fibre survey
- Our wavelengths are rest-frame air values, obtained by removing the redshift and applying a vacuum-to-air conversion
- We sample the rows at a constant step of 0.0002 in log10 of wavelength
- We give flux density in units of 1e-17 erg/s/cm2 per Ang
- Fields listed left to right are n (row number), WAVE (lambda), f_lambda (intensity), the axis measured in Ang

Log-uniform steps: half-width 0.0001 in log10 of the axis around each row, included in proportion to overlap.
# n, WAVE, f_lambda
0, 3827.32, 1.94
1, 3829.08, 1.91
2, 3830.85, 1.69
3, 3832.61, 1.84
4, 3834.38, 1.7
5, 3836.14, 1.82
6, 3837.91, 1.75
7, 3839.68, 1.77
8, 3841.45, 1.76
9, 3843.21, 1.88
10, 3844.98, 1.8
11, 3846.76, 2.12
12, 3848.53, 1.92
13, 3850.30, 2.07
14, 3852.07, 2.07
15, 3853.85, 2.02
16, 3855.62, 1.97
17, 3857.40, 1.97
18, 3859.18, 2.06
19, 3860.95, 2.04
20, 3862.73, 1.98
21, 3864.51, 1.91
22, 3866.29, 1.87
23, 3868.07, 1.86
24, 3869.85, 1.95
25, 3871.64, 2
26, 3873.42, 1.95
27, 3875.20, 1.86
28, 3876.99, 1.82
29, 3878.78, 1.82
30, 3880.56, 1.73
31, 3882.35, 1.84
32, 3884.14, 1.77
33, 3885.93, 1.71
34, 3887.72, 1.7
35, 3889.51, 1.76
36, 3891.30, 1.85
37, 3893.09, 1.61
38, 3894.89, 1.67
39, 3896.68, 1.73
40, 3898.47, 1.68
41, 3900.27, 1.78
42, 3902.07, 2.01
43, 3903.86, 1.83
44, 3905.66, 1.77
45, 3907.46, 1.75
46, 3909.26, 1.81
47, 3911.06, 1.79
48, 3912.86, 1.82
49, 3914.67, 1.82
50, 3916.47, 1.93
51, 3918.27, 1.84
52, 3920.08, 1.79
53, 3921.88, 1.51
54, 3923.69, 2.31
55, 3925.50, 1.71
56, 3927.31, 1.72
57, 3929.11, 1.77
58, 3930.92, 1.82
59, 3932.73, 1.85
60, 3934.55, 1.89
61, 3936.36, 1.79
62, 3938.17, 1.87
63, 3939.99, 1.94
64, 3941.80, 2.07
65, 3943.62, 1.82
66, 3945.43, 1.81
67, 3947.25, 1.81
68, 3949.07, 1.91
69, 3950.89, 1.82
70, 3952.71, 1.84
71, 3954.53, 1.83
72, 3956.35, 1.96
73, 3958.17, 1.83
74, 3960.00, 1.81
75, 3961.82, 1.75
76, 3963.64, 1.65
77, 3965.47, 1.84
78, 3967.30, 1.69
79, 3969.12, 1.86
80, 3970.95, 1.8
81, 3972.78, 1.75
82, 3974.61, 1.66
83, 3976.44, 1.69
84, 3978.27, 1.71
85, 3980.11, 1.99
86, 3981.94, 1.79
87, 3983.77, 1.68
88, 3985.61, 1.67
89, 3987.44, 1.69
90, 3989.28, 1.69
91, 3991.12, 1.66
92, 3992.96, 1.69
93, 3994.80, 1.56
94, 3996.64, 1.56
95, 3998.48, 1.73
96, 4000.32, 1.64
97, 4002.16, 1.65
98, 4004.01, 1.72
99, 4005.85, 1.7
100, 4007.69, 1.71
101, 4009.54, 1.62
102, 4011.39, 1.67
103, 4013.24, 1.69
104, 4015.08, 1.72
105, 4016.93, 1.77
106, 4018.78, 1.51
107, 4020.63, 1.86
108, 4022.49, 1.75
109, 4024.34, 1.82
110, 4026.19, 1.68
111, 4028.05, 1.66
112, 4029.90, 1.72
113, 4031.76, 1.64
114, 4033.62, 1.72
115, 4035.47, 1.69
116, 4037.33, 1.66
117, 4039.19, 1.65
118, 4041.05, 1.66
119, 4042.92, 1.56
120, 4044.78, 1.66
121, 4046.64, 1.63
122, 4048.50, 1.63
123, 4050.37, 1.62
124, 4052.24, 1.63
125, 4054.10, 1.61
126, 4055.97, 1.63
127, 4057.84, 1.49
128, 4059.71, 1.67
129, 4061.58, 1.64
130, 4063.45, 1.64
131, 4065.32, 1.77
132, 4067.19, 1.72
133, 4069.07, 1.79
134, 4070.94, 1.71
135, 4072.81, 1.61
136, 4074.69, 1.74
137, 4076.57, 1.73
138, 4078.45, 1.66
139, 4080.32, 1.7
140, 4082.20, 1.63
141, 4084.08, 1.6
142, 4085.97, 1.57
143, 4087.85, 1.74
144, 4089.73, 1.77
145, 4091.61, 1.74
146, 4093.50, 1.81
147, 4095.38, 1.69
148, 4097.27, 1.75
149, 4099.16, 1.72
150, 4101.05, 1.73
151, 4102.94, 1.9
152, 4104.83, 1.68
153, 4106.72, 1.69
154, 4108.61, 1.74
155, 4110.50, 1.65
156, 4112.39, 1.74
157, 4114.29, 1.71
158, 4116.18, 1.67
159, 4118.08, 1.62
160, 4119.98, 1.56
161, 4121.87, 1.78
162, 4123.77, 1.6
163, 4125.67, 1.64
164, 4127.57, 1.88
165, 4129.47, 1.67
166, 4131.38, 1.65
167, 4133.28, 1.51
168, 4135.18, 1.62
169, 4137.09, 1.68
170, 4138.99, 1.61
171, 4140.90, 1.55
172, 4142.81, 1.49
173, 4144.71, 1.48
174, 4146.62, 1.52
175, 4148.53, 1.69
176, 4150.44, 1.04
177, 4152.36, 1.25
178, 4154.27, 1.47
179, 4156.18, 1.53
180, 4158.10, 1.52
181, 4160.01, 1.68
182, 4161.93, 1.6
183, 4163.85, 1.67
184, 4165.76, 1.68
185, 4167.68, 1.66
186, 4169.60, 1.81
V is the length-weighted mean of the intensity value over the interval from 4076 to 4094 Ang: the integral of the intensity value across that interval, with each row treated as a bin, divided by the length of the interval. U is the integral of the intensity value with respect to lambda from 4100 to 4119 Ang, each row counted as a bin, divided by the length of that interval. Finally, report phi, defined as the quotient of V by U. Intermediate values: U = 1.71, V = 1.69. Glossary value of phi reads 0.99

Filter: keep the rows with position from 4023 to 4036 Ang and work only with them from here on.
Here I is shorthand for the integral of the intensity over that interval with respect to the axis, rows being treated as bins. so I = 22.2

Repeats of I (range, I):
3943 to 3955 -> 22.0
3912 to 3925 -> 24.1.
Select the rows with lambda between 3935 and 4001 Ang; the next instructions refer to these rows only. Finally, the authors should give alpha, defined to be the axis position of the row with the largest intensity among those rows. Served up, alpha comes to 3941.80 Ang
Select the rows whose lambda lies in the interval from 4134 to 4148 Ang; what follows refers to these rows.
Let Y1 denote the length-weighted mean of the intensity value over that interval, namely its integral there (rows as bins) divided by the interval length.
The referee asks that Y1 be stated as 1.57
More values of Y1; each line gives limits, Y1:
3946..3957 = 1.86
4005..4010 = 1.68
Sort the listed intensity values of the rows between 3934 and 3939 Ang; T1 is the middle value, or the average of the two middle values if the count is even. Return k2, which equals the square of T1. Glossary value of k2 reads 3.5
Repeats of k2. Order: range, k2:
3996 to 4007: 2.8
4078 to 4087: 2.7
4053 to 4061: 2.6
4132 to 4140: 2.6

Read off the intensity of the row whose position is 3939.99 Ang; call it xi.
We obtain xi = 1.94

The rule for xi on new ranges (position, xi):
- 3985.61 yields 1.67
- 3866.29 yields 1.87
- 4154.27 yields 1.47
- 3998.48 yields 1.73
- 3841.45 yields 1.76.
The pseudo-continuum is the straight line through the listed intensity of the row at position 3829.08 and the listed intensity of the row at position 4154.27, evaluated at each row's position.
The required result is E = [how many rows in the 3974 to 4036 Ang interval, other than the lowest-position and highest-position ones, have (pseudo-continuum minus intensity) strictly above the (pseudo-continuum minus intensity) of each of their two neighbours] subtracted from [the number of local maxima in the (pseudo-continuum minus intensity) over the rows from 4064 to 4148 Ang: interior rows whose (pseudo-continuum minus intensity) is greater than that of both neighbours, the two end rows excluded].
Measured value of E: 3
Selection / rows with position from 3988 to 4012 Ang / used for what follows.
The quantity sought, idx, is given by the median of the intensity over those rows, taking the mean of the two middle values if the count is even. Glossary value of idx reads 1.67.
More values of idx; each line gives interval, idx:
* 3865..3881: 1.86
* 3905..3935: 1.81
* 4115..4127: 1.63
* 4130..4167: 1.55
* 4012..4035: 1.72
